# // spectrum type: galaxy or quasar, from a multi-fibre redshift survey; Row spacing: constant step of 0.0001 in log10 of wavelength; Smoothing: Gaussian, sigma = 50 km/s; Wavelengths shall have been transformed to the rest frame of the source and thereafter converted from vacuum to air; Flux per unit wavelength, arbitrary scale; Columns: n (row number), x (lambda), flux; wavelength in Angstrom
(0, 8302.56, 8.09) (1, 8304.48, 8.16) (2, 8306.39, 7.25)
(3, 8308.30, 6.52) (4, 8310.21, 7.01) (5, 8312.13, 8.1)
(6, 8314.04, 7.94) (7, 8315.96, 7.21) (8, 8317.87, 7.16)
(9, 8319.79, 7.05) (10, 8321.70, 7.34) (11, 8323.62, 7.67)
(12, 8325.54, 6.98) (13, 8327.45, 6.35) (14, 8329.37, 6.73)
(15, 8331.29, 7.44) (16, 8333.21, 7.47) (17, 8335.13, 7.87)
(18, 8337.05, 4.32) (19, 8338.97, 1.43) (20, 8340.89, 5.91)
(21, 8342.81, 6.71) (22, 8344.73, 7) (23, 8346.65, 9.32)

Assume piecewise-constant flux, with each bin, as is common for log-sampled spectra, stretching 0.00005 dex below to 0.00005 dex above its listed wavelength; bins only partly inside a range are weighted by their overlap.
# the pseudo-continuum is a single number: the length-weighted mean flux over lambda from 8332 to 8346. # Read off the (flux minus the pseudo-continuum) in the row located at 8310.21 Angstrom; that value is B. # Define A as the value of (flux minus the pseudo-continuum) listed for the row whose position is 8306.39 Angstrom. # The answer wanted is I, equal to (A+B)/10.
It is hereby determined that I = 0.24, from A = 1.33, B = 1.09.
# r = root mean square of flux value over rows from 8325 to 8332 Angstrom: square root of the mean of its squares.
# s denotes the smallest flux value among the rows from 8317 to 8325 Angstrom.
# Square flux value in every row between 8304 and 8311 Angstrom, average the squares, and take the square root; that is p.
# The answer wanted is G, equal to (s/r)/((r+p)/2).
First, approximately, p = 7.26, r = 6.9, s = 7.05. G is 0.14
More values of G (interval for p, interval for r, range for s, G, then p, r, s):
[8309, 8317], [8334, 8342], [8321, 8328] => 0.18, 7.58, 5.4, 6.35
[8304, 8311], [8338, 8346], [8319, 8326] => 0.19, 7.26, 5.7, 6.98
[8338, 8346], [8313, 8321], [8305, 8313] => 0.14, 5.72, 7.3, 6.52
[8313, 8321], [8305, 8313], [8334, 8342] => 0.03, 7.35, 7.2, 1.43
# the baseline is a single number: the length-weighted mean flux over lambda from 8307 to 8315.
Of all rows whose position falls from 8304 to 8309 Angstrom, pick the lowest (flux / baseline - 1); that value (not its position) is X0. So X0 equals -0.12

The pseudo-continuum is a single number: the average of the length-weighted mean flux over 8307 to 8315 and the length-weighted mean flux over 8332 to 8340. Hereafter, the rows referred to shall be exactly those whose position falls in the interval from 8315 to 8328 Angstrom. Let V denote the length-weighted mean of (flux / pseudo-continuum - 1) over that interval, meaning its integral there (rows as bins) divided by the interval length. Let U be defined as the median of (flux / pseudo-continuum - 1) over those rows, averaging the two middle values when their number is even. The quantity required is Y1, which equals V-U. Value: -0.004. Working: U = 0.125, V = 0.121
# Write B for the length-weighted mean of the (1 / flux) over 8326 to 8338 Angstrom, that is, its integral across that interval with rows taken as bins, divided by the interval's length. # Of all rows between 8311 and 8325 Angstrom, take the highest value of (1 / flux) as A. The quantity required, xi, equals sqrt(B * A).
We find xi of 0.15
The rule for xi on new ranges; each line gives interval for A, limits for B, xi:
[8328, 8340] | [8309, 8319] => 0.31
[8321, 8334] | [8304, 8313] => 0.15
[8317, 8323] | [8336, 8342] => 0.23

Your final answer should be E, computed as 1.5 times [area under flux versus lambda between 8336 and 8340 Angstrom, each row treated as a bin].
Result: 18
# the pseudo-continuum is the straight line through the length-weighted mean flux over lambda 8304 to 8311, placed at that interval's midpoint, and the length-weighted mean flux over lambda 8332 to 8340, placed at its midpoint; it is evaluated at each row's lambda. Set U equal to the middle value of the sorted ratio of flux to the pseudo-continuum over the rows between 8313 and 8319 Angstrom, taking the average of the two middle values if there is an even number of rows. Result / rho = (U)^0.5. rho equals 1.05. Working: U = 1.10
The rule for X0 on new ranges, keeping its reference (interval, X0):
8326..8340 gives -0.81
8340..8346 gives -0.20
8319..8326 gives -0.06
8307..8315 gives -0.12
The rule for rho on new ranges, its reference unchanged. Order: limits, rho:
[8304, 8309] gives 1.00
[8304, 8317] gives 1.04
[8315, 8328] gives 1.05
